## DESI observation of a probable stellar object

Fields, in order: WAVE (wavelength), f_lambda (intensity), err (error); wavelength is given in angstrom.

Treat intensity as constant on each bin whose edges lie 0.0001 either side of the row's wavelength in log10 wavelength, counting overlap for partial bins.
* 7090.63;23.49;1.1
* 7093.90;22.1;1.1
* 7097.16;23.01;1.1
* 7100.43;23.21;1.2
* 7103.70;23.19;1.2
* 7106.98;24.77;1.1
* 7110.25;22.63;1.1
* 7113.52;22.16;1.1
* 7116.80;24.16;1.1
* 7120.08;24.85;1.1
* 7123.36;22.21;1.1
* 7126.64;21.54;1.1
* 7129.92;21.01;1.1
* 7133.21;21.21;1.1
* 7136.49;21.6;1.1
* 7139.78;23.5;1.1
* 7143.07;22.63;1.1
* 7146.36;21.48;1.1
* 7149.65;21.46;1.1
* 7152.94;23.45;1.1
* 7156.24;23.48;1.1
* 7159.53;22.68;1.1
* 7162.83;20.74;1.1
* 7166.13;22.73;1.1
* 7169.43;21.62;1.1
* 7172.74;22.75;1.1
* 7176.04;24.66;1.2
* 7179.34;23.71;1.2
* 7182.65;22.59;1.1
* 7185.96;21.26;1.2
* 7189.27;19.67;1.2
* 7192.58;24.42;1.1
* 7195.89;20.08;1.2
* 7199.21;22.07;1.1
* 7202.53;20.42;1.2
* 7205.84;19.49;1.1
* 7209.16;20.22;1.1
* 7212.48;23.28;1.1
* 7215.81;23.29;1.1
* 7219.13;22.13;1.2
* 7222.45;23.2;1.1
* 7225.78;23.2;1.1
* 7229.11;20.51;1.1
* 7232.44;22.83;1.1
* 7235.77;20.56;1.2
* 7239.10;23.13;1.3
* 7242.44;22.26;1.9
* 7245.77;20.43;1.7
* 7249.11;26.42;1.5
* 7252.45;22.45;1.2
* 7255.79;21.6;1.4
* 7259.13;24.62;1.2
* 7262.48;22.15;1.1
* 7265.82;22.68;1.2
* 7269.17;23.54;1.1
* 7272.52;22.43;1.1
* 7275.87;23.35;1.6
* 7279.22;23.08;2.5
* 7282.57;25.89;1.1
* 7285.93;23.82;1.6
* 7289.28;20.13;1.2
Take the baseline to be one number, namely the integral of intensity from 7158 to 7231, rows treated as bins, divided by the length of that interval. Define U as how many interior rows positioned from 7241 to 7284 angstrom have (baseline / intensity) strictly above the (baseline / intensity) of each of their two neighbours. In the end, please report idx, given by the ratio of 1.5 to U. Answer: 0.30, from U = 5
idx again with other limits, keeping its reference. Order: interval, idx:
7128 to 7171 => 0.75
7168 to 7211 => 0.50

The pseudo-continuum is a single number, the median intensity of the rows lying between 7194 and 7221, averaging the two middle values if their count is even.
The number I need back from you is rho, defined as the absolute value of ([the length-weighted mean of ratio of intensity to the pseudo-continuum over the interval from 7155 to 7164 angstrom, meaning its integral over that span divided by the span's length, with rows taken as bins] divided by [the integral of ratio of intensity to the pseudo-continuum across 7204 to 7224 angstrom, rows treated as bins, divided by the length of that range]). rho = 1.02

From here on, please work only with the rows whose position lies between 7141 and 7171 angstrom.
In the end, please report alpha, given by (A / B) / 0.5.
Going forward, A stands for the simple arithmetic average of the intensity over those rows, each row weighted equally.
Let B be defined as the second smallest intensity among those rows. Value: 2.07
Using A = 22.3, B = 21.46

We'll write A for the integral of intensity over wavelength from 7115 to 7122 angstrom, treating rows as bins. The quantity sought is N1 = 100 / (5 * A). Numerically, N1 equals 0.117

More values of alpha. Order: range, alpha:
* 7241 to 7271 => 2.12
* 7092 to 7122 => 2.11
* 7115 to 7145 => 2.12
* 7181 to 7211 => 2.15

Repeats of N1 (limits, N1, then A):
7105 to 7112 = 0.121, 166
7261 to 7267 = 0.149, 135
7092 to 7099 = 0.126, 158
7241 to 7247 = 0.156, 128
